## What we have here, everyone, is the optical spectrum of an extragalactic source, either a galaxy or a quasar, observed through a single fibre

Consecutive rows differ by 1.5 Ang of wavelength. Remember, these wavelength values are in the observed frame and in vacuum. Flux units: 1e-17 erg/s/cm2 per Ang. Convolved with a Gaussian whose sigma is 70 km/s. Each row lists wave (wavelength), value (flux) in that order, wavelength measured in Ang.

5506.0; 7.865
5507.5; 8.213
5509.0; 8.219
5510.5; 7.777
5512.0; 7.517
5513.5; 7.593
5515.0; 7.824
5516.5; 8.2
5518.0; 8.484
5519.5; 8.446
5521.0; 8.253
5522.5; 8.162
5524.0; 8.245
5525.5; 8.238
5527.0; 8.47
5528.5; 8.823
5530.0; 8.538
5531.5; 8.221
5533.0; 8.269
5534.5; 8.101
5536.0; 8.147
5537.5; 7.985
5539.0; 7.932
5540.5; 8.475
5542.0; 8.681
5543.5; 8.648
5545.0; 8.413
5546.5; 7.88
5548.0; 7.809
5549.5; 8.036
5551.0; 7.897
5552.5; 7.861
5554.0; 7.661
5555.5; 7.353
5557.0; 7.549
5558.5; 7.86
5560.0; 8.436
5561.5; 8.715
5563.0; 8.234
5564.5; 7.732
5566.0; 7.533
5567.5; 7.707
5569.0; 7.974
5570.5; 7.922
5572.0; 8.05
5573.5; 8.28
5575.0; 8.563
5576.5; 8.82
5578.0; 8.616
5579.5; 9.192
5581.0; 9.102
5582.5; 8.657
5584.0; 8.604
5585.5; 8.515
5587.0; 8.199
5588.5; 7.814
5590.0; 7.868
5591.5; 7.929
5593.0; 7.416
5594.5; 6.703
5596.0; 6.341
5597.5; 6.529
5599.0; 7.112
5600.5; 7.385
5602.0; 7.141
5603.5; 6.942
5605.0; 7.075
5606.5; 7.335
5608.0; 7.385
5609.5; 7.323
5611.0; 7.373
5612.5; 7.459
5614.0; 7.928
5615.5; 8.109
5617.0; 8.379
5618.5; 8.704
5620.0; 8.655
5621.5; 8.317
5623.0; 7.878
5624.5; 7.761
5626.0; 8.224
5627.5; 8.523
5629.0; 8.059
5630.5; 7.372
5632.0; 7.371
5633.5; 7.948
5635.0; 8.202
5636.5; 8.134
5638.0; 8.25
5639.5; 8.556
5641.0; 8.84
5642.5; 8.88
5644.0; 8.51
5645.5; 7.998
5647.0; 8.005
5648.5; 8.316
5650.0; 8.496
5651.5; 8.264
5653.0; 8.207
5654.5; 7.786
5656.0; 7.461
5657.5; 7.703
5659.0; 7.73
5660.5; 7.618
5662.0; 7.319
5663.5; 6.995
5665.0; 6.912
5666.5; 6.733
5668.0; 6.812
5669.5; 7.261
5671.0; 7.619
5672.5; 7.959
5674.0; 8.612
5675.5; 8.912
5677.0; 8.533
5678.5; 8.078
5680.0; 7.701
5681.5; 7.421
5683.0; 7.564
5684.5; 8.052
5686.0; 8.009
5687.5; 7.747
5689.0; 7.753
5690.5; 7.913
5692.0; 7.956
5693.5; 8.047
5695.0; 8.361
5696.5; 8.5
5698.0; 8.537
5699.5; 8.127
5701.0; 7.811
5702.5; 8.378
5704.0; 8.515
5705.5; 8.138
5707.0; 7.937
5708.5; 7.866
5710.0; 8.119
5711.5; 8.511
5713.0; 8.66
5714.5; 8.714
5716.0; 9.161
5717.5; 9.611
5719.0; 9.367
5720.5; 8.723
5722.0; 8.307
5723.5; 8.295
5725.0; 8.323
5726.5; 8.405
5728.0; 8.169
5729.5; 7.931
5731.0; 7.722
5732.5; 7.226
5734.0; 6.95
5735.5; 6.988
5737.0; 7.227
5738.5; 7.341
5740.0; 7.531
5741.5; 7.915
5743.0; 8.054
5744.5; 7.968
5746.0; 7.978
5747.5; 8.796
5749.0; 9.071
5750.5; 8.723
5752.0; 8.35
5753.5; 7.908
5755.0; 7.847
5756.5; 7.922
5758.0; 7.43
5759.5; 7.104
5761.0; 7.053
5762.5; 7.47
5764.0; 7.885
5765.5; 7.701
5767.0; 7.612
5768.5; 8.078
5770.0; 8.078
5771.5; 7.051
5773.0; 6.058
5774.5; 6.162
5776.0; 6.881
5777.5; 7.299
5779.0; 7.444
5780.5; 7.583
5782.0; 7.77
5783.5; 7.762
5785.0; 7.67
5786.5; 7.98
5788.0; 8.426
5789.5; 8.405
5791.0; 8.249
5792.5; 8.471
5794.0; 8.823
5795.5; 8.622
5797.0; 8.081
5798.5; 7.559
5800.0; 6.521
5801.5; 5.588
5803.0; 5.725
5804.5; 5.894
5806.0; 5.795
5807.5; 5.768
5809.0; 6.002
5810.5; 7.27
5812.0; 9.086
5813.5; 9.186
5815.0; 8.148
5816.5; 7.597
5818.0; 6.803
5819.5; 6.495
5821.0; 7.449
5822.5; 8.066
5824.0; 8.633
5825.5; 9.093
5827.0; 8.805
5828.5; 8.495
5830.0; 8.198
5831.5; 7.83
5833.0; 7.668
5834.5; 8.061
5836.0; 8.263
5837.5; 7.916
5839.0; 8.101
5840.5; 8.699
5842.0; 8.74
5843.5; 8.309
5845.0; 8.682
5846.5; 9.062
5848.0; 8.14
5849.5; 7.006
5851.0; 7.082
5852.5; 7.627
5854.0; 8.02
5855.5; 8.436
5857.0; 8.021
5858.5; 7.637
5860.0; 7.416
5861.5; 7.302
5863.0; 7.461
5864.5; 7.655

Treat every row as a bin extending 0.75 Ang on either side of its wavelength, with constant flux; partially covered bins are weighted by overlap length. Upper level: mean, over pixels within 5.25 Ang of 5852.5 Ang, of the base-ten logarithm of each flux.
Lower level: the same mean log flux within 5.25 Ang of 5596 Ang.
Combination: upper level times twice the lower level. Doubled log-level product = 1.51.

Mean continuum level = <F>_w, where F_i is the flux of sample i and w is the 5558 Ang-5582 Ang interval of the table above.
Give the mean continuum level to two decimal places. 8.30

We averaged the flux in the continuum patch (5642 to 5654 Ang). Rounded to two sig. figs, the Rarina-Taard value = 8.3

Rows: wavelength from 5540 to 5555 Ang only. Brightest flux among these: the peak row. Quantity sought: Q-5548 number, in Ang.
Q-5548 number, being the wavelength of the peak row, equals 5542.0 Ang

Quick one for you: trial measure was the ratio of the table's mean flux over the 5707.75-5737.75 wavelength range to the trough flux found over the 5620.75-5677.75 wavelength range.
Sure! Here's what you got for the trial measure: 1.22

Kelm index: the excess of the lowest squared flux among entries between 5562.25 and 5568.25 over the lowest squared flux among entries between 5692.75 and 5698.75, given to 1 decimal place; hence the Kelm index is -8.0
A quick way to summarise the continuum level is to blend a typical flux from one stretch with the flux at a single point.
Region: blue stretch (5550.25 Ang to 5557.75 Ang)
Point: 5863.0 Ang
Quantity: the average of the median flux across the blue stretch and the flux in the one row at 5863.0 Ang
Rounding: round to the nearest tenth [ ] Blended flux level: 7.6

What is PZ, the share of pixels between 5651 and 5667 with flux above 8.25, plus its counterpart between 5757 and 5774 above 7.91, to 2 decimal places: 0.27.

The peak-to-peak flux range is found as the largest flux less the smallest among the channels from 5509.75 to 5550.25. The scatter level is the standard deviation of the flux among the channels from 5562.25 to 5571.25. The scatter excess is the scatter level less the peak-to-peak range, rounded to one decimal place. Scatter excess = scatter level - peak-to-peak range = -1.1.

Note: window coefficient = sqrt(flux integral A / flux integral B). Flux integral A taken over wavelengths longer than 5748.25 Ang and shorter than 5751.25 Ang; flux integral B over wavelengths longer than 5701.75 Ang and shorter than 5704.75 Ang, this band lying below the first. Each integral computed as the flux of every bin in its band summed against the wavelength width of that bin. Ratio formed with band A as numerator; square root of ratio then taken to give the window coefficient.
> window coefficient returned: 1.03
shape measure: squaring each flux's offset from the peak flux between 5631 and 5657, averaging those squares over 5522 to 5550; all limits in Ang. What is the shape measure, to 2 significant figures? 0.45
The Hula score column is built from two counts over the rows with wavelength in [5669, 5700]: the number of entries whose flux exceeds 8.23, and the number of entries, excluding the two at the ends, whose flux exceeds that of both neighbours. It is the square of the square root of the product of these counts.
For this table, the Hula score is 18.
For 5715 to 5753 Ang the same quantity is 48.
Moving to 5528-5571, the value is 60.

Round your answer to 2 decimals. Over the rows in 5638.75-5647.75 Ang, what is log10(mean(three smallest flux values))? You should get 0.91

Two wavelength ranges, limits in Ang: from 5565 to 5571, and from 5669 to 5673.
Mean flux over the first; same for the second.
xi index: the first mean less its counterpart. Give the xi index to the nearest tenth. 0.2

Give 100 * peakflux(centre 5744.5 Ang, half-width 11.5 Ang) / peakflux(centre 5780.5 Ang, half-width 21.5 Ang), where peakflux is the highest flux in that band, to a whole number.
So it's 103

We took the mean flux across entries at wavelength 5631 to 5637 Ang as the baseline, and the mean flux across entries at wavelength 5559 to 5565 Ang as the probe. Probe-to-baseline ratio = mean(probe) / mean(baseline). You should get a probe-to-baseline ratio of 1.05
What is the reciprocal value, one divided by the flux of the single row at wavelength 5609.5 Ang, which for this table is 0.137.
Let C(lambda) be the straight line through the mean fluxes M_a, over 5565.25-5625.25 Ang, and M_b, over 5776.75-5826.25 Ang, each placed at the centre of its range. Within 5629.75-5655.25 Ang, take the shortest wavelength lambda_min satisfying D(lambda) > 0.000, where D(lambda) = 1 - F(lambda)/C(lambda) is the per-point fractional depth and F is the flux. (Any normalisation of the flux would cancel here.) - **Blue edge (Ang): 5630.5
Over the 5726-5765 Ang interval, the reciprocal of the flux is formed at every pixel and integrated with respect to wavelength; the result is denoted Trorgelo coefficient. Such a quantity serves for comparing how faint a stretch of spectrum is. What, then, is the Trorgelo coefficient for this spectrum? 5.02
